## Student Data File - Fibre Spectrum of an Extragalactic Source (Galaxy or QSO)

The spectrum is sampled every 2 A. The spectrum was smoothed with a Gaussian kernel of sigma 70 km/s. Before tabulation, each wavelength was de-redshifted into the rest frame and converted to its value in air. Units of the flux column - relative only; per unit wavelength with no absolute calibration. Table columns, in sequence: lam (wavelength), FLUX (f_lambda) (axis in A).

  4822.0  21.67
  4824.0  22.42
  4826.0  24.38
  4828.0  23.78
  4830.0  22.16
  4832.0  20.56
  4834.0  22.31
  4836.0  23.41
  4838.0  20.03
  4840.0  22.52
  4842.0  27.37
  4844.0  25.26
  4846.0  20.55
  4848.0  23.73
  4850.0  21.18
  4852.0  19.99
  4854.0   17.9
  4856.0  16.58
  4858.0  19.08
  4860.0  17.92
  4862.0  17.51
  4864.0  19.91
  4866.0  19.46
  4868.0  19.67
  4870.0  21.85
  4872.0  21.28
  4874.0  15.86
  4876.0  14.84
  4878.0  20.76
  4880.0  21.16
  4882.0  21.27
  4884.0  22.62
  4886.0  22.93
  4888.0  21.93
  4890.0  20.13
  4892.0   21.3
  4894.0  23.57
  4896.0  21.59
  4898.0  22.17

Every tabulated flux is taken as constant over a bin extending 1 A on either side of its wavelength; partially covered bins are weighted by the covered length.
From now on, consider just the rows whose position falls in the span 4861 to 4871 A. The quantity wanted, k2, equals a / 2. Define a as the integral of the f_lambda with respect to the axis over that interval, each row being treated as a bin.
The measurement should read 98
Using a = 197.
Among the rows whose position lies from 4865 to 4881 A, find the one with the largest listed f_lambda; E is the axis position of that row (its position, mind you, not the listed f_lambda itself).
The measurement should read 4870.0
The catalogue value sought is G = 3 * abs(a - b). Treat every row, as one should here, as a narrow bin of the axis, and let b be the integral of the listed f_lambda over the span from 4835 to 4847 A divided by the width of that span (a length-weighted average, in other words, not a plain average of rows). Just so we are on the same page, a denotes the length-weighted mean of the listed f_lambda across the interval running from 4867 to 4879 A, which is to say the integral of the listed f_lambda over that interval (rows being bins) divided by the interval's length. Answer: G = 12.4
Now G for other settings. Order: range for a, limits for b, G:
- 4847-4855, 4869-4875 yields 3.1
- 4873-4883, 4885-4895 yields 9.6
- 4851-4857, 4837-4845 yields 16.9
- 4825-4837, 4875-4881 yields 11.5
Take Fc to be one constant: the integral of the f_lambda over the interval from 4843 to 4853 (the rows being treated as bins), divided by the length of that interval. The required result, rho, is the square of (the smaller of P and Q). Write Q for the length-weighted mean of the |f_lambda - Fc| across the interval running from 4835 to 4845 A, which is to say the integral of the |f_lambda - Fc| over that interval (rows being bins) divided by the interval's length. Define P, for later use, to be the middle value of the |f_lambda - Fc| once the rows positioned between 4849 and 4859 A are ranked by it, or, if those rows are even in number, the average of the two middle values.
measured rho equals 5.86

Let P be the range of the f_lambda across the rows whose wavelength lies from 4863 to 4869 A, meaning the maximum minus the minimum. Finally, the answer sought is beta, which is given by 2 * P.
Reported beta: 1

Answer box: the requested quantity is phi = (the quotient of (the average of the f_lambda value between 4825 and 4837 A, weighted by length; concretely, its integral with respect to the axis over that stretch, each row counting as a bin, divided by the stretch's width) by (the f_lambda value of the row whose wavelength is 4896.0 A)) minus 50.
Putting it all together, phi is -48.9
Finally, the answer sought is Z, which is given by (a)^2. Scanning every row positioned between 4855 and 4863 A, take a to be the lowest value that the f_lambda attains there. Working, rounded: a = 16.58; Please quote 275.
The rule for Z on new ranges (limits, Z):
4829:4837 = 423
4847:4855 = 320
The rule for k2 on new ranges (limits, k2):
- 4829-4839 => 108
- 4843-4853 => 111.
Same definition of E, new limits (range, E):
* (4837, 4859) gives 4842.0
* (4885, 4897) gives 4894.0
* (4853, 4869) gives 4864.0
